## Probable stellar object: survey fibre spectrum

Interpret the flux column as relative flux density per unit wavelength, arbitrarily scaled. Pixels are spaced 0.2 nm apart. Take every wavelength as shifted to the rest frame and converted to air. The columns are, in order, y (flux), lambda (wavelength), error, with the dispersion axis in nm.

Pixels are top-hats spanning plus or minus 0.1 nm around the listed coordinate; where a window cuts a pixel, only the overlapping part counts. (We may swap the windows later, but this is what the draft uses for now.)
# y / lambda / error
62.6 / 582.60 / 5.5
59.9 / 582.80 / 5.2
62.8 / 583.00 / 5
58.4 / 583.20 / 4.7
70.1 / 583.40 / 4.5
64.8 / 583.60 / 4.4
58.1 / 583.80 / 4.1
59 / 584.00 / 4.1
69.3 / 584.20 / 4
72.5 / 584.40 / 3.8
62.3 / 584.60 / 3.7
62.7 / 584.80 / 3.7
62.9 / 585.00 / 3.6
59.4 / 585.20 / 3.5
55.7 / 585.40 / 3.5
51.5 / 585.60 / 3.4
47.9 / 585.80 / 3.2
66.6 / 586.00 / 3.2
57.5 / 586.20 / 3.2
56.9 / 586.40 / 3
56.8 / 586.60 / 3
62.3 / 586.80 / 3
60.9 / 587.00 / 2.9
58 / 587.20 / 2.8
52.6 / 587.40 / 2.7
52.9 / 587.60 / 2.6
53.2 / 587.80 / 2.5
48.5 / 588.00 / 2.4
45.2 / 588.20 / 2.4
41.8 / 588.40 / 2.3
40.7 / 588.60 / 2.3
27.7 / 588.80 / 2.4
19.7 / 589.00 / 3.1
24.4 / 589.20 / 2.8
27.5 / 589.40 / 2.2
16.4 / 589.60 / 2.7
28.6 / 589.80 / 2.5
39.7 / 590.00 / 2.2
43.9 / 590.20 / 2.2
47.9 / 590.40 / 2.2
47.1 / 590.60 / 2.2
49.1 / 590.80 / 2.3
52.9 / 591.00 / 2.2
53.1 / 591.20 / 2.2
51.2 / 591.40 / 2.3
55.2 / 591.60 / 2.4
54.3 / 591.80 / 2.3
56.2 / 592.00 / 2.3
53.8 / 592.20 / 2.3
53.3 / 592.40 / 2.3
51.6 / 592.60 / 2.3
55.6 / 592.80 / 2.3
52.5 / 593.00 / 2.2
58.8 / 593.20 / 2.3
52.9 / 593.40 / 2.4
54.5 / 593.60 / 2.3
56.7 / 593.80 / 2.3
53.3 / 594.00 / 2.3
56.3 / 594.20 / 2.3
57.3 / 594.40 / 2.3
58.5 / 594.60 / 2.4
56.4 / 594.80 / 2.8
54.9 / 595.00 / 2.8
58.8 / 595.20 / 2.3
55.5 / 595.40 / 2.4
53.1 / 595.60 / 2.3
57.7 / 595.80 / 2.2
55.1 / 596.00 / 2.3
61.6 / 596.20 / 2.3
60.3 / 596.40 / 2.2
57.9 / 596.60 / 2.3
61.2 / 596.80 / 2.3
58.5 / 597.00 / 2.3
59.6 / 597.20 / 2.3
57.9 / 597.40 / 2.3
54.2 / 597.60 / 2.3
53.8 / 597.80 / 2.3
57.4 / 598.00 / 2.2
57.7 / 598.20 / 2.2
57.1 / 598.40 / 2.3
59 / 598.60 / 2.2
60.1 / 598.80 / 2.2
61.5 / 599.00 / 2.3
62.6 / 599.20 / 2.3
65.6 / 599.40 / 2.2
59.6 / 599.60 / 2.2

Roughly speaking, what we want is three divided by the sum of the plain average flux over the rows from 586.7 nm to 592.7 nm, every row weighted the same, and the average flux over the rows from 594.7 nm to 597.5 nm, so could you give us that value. 0.029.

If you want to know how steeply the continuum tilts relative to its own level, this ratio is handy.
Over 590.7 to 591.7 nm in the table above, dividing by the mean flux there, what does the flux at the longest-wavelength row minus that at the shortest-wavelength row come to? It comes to 0.12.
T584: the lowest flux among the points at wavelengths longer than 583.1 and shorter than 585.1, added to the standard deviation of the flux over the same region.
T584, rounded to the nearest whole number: 63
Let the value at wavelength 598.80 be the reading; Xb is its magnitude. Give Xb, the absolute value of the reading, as 60.1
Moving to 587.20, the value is 58.0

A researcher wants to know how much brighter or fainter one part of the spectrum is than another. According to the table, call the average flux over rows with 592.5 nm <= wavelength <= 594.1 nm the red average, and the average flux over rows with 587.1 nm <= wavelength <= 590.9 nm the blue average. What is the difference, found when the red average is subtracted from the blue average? -14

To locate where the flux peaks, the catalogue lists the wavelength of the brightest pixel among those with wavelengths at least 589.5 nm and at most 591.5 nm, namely 591.20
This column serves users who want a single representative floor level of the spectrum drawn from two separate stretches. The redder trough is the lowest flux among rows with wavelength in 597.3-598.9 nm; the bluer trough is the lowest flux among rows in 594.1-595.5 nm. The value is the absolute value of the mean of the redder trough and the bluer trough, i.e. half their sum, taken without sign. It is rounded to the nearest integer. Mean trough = 54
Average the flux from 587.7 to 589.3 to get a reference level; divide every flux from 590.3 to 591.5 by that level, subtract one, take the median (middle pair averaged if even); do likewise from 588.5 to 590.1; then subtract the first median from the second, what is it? -0.60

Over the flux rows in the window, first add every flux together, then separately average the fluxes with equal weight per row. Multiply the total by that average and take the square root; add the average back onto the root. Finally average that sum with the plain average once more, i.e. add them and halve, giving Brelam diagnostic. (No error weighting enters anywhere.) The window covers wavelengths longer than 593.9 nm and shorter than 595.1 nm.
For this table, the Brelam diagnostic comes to 125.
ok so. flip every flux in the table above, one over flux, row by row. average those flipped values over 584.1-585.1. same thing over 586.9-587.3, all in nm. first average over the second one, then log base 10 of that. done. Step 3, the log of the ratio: -0.044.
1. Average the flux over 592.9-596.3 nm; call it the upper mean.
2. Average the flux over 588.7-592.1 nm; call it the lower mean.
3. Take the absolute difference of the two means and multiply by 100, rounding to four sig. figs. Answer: 1524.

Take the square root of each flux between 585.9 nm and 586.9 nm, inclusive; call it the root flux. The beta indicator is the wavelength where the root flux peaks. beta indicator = 586.00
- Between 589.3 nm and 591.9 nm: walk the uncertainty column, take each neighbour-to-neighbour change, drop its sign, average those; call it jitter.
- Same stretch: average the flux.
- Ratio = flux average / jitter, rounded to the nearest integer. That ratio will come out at 349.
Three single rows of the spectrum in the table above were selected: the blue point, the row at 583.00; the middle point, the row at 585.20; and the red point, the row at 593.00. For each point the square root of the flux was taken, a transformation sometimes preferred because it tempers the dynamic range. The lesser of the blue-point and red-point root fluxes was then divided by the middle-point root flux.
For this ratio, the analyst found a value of 0.94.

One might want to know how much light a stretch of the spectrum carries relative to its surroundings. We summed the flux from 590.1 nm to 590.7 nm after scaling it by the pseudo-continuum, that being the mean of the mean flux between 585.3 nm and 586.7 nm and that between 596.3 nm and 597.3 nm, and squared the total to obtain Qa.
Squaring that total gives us 5.8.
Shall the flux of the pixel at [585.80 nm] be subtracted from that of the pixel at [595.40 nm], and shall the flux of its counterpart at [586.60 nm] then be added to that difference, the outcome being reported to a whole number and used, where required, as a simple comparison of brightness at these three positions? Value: 64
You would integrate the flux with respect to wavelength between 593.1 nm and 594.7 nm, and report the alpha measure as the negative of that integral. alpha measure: -89.7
